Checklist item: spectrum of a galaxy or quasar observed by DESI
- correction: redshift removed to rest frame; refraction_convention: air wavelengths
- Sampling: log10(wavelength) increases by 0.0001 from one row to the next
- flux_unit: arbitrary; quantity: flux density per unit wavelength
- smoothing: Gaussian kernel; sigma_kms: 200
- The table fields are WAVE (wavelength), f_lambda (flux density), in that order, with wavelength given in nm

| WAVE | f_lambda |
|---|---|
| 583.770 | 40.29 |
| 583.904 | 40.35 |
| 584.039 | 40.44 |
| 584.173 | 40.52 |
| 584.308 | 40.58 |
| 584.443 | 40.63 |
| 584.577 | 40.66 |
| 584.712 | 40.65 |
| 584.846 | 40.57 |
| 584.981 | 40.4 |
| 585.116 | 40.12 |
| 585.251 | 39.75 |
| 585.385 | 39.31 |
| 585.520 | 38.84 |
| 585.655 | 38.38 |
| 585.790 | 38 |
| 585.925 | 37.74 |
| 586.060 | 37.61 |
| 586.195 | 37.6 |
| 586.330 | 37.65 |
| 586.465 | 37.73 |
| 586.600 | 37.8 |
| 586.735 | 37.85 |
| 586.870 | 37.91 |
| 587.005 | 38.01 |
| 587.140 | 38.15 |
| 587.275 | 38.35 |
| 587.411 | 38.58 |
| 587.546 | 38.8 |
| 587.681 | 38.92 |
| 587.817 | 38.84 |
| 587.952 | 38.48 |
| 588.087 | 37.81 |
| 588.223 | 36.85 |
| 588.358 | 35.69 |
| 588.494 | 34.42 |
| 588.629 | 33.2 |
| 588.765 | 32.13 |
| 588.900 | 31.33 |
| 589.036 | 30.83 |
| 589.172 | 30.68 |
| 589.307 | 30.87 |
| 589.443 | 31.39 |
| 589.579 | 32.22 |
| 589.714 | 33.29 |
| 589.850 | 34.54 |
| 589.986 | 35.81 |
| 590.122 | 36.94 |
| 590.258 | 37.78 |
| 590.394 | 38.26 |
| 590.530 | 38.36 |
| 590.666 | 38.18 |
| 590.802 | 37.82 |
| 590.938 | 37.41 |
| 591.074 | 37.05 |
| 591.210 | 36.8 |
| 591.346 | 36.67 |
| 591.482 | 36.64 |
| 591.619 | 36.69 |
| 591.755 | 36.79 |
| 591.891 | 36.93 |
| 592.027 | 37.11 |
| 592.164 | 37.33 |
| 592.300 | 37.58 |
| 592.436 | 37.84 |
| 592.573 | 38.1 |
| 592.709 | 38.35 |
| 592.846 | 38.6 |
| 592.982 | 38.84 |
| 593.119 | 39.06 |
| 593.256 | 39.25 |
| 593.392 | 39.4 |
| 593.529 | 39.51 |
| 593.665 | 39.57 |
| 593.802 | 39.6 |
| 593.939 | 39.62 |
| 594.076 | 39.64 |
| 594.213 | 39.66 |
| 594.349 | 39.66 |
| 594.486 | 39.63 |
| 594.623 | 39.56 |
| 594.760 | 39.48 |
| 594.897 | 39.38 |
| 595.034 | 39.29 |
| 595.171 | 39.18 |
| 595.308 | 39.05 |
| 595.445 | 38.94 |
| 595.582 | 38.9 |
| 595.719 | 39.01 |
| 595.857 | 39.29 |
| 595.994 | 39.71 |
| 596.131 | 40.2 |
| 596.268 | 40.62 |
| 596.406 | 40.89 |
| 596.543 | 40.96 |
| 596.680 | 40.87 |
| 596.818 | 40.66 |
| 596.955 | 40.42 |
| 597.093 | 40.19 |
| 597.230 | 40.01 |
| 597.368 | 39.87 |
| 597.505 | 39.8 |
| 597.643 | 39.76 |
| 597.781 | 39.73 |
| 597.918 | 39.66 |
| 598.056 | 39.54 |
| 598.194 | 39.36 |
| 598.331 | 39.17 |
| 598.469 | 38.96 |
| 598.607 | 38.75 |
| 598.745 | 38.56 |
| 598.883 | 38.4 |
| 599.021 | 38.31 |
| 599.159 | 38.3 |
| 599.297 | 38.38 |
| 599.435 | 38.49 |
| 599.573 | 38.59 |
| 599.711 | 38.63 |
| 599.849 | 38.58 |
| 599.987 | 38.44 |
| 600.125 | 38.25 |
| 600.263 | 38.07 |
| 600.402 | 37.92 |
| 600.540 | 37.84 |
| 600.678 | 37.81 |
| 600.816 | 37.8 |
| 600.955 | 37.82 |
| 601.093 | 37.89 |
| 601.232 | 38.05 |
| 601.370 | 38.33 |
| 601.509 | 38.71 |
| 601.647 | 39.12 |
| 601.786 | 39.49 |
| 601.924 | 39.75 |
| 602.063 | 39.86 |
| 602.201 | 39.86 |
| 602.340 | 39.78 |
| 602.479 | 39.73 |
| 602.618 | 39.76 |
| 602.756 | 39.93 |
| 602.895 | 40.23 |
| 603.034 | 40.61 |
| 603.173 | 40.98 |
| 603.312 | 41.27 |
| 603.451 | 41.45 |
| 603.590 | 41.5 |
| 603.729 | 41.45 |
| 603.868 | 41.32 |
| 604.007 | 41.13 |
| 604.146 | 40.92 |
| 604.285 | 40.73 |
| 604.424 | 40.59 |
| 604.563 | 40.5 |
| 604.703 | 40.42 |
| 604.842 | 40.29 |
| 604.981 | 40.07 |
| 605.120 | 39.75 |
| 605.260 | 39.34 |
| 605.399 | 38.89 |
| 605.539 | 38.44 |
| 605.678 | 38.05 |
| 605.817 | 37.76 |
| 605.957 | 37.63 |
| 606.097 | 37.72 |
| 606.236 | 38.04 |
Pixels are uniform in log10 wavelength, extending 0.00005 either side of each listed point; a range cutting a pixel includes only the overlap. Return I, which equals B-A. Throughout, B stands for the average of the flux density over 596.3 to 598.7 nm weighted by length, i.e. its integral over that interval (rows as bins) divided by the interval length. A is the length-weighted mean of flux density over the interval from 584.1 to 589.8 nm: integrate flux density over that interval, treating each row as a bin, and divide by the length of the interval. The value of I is 2.8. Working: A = 37.1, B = 39.9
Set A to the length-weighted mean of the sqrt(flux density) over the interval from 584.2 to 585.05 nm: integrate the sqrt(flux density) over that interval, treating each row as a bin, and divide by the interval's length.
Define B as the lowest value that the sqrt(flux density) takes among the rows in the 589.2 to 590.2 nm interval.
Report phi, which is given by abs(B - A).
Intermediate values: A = 6.37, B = 5.56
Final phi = 0.81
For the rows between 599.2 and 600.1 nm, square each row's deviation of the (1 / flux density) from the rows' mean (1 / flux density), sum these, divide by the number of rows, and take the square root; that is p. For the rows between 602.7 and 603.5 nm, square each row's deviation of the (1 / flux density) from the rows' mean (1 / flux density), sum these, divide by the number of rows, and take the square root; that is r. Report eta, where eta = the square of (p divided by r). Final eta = 0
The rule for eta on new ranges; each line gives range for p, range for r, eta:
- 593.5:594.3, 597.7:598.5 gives 0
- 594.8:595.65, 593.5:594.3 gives 13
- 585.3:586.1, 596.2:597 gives 13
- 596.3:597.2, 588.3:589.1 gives 0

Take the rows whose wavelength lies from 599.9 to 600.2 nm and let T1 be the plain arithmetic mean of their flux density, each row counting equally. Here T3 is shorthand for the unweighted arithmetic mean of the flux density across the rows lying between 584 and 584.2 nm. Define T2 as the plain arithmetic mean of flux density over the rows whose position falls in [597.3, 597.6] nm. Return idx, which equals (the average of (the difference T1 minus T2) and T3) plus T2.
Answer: 59.3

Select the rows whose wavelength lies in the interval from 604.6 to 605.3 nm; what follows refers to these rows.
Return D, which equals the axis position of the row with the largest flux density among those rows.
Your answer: 604.703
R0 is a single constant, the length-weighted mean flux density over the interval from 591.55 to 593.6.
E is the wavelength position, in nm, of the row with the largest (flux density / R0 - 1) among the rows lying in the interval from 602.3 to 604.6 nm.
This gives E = 603.590 nm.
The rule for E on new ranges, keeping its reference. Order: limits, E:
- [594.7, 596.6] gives 596.543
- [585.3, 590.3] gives 585.385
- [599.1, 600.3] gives 599.711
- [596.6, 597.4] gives 596.680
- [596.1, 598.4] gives 596.543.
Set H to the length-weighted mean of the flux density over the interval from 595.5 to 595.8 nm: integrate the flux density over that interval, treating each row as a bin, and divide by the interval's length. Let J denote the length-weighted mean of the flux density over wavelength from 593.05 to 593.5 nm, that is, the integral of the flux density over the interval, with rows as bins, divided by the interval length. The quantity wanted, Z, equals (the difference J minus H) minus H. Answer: -39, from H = 38.9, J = 39.2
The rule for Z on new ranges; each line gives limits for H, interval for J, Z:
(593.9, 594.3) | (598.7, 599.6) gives -41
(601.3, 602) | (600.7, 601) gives -40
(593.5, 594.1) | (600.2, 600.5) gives -41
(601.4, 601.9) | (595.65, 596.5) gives -38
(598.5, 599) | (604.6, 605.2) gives -37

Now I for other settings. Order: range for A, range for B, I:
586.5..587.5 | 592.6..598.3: 1.5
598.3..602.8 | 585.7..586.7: -1.0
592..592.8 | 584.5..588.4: 0.8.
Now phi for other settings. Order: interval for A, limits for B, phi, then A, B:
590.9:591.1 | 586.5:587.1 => 0.04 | 6.11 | 6.15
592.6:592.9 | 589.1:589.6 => 0.66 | 6.20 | 5.54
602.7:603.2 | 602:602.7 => 0.05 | 6.35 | 6.30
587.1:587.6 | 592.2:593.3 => 0.07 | 6.20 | 6.13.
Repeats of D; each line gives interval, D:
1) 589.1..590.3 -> 590.258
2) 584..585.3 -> 584.577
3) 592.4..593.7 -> 593.665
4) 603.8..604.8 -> 603.868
